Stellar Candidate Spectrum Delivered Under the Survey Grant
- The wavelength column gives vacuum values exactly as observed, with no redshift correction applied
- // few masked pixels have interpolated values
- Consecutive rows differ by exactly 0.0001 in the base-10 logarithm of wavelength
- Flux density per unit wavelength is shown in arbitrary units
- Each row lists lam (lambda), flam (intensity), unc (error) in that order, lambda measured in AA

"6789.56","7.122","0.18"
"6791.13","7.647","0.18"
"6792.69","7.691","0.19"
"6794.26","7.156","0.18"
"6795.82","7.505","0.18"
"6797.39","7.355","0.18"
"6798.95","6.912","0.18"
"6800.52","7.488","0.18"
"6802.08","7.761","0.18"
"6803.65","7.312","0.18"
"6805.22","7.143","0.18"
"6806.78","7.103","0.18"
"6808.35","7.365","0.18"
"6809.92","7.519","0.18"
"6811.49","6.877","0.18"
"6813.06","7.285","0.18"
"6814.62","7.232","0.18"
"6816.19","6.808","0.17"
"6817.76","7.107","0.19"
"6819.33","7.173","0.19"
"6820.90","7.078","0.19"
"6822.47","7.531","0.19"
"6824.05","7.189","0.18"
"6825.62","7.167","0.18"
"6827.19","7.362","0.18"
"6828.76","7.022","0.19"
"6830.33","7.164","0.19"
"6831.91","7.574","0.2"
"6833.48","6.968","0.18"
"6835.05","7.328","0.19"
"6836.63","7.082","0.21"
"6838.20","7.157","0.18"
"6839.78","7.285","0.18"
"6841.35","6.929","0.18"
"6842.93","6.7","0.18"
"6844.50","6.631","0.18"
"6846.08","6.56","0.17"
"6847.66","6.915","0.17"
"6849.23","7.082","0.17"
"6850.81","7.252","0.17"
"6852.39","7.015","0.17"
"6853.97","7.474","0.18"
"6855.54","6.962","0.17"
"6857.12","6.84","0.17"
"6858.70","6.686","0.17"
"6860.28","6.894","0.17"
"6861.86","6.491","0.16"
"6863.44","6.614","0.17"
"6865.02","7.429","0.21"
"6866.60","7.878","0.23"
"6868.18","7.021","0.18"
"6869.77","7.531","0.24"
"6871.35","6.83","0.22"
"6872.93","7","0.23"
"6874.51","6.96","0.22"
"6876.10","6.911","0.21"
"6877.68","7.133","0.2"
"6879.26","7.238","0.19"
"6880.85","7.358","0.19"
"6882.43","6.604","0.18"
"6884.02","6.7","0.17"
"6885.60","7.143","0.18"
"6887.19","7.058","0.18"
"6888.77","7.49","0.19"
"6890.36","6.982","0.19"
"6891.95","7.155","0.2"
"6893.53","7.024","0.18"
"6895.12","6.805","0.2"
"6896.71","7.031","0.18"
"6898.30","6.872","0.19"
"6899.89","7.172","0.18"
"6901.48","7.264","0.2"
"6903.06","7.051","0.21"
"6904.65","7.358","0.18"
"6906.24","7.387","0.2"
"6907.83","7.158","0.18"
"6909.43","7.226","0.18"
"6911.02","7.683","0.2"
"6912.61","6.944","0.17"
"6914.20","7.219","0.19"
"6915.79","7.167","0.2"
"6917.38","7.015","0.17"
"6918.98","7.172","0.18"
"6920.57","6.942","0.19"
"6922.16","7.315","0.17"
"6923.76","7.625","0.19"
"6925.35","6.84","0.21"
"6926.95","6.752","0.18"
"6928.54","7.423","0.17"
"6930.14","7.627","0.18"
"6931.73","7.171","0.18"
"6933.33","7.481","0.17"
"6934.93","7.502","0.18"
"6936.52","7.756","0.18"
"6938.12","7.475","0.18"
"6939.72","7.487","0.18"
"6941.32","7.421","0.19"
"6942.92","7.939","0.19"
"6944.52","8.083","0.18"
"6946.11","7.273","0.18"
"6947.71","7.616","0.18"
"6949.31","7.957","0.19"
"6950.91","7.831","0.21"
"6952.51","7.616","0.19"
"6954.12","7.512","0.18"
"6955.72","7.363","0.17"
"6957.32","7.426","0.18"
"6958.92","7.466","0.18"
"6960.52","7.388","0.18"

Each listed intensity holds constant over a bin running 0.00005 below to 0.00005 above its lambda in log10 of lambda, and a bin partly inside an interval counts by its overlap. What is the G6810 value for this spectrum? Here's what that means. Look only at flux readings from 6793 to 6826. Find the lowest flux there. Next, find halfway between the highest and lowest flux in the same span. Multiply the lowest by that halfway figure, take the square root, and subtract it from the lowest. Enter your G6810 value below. -0.23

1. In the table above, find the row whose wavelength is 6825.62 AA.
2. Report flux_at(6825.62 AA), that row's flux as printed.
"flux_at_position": 7.167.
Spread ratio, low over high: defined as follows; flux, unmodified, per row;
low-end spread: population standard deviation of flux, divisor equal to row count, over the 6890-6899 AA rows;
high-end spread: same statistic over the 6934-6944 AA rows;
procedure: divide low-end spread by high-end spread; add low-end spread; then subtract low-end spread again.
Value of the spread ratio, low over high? 0.61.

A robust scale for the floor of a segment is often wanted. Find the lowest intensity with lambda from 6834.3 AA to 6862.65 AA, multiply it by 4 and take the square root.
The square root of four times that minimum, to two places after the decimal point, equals 5.10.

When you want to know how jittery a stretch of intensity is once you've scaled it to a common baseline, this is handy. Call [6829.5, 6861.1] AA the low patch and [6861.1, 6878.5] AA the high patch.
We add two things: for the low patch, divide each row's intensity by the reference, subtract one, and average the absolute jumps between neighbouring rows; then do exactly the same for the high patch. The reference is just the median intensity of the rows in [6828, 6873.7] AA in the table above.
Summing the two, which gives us 0.093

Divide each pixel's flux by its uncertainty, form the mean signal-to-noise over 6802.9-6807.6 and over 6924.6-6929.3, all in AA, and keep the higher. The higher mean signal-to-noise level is 39.9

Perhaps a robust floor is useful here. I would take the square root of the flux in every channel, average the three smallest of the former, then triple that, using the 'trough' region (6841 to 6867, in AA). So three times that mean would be 7.68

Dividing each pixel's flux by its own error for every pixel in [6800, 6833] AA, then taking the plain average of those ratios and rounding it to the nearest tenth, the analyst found 39.6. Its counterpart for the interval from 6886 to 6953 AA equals 39.4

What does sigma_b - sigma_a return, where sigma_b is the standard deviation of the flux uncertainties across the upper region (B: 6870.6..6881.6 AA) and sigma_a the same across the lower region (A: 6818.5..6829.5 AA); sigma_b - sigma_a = 0.010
